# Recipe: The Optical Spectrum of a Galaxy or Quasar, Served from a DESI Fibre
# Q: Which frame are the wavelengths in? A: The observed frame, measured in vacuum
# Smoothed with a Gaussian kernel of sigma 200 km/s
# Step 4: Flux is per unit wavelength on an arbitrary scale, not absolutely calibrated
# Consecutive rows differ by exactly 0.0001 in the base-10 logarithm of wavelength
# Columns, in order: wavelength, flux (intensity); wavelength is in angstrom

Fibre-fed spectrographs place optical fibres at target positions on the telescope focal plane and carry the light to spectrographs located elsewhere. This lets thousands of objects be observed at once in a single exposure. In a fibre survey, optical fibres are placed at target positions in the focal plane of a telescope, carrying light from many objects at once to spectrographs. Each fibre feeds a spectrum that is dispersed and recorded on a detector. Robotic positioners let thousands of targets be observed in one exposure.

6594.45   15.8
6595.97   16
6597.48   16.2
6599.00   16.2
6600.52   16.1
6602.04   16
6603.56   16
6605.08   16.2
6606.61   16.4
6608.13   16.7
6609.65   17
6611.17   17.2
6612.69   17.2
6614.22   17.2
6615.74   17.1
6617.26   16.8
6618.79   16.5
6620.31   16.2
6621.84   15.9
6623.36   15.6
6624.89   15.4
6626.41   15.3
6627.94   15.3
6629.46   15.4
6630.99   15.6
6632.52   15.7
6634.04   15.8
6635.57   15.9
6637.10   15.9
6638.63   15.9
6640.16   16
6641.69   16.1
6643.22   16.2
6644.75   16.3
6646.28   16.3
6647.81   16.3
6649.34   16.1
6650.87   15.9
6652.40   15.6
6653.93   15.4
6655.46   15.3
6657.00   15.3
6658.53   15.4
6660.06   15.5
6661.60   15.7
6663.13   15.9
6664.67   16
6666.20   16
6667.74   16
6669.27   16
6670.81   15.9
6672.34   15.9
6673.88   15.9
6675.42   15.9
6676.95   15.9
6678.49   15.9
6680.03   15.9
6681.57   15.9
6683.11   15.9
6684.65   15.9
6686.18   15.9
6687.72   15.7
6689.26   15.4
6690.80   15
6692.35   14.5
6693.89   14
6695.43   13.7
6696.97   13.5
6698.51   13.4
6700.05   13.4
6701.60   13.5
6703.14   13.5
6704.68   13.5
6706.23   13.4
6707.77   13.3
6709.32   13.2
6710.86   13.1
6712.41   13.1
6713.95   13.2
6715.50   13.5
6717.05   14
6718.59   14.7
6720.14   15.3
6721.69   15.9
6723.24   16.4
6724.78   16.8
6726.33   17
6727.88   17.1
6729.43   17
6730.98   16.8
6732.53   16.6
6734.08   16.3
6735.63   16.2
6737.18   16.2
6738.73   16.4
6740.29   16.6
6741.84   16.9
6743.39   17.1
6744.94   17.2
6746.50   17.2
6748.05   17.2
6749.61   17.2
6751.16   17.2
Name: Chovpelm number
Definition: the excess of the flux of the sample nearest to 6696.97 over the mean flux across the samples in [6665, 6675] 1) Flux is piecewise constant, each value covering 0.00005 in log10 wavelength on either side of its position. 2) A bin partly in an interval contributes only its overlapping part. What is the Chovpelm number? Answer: -2.5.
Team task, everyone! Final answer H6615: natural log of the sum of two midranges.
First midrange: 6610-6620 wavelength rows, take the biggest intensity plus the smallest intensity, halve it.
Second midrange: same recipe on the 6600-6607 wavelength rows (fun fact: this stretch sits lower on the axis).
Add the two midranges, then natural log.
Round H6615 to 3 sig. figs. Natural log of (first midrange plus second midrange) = 3.50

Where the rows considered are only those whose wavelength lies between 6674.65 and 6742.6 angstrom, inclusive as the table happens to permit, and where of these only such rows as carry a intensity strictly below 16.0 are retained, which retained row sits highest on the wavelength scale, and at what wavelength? 6721.69 angstrom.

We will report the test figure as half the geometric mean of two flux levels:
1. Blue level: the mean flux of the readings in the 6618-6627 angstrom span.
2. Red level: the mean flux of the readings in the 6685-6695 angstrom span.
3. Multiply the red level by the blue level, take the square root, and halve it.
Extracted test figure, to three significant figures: 7.72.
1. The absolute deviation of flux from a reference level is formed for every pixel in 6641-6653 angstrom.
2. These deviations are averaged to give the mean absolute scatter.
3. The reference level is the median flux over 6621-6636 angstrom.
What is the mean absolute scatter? 0.5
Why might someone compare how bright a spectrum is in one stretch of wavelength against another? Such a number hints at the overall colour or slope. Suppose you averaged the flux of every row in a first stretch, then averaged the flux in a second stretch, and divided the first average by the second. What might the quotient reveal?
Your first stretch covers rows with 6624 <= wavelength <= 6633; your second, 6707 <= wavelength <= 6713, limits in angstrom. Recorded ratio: 1.17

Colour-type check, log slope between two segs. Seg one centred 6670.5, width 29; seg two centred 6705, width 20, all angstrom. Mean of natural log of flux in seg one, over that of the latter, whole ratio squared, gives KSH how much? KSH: 1.13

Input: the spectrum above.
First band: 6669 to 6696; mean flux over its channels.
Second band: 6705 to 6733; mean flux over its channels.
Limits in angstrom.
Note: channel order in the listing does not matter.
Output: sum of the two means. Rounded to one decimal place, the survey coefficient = 30.5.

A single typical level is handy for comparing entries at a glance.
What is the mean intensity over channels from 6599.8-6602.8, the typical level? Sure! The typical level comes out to 16.1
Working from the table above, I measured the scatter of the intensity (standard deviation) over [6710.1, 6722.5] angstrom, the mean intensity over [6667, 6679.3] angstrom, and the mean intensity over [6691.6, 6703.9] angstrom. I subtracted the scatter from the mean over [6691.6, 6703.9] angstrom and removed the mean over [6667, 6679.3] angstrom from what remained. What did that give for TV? -3.3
